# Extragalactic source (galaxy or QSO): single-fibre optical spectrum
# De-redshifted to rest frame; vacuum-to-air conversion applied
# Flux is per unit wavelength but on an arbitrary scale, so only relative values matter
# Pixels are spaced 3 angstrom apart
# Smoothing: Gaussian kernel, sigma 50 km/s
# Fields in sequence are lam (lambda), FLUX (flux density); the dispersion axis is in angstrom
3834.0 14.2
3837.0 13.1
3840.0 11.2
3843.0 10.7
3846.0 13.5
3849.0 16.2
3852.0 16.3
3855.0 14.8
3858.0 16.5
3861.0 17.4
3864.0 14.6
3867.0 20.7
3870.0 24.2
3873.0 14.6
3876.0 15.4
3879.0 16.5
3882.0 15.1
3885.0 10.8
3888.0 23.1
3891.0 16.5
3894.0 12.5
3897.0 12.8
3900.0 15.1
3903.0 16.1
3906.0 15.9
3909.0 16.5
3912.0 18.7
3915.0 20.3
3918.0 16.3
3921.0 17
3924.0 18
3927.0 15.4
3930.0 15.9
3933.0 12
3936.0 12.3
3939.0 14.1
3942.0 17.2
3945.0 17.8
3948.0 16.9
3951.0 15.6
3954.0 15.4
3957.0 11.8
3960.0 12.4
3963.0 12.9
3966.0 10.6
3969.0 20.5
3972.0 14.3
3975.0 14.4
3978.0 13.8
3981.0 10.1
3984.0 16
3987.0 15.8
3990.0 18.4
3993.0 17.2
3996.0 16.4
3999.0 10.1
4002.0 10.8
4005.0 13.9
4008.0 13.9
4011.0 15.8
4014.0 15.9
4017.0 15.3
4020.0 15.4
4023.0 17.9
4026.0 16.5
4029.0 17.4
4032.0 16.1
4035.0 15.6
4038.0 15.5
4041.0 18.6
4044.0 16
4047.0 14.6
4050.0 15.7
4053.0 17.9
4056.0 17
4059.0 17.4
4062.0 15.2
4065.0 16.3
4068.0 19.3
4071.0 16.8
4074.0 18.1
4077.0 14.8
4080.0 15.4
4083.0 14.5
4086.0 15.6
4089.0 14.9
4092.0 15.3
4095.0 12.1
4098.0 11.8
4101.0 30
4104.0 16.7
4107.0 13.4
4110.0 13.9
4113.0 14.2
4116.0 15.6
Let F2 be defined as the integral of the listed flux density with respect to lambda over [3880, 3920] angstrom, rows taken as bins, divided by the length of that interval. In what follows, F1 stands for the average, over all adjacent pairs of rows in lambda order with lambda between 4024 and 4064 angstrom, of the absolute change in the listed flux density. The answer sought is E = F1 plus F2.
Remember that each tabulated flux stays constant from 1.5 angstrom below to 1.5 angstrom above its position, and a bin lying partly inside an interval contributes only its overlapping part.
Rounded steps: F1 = 1.4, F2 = 16.15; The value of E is 17.5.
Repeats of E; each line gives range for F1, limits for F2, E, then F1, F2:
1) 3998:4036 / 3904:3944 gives 17.2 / 1.1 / 16.14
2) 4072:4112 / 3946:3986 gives 18.1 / 3.8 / 14.27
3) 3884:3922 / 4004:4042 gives 19.0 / 3.0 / 15.98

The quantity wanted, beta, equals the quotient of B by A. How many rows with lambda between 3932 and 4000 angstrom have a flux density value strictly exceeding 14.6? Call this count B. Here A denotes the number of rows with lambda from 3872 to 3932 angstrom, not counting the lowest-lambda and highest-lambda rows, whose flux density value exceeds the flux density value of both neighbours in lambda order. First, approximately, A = 5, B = 11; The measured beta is 2.2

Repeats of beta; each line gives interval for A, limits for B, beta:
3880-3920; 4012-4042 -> 3.3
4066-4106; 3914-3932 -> 1.2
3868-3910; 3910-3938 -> 2.3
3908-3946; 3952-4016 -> 3.0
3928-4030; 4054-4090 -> 1.4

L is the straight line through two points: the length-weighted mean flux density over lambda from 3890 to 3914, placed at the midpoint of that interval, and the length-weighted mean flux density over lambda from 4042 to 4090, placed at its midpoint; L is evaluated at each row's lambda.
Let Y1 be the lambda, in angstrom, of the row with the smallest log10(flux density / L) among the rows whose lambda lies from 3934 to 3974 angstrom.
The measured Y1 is 3966.0 angstrom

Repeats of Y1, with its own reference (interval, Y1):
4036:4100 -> 4098.0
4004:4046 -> 4008.0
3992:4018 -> 3999.0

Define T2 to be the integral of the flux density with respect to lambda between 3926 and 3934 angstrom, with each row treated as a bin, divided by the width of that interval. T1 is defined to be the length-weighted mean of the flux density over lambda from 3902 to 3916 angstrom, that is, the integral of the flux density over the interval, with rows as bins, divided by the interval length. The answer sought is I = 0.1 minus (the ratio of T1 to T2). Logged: -1.10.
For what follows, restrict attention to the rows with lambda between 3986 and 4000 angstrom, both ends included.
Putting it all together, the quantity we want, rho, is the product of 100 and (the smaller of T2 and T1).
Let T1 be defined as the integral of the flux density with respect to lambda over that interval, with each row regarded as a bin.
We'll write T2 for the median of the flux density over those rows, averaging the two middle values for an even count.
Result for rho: 1640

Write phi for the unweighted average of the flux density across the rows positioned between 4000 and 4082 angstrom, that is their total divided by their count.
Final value 16.0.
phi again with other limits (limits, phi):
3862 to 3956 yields 16.2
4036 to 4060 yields 16.6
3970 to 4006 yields 14.3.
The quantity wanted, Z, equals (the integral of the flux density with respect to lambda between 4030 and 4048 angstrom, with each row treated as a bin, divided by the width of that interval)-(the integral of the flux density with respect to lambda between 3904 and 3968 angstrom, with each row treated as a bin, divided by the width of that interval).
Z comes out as 0.7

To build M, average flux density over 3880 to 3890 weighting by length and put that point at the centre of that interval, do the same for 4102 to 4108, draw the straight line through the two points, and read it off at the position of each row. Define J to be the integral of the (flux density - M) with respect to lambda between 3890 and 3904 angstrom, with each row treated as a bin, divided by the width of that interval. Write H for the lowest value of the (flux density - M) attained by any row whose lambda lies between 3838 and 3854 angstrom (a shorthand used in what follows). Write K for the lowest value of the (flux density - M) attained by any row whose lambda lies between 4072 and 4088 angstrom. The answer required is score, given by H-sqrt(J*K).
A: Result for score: -8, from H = -6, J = -1.9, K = -1.9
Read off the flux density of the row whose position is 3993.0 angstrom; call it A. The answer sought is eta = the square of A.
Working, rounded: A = 17.2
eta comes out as 296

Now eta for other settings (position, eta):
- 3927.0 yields 237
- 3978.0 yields 190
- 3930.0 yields 253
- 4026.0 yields 272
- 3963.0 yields 166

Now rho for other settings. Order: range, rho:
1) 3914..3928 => 1700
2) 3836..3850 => 1310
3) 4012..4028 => 1590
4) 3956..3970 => 1240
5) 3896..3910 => 1590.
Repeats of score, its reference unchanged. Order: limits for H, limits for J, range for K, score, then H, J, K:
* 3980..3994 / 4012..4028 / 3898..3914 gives -7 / -6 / -0.2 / -1.3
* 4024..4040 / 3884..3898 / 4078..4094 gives -2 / -1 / -1.0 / -1.9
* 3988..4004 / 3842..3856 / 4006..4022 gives -8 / -6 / -1.9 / -2.5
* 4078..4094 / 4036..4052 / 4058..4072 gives -3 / -2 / -0.3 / -1.2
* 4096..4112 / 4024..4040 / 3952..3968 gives -5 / -5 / -0.1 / -5.8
